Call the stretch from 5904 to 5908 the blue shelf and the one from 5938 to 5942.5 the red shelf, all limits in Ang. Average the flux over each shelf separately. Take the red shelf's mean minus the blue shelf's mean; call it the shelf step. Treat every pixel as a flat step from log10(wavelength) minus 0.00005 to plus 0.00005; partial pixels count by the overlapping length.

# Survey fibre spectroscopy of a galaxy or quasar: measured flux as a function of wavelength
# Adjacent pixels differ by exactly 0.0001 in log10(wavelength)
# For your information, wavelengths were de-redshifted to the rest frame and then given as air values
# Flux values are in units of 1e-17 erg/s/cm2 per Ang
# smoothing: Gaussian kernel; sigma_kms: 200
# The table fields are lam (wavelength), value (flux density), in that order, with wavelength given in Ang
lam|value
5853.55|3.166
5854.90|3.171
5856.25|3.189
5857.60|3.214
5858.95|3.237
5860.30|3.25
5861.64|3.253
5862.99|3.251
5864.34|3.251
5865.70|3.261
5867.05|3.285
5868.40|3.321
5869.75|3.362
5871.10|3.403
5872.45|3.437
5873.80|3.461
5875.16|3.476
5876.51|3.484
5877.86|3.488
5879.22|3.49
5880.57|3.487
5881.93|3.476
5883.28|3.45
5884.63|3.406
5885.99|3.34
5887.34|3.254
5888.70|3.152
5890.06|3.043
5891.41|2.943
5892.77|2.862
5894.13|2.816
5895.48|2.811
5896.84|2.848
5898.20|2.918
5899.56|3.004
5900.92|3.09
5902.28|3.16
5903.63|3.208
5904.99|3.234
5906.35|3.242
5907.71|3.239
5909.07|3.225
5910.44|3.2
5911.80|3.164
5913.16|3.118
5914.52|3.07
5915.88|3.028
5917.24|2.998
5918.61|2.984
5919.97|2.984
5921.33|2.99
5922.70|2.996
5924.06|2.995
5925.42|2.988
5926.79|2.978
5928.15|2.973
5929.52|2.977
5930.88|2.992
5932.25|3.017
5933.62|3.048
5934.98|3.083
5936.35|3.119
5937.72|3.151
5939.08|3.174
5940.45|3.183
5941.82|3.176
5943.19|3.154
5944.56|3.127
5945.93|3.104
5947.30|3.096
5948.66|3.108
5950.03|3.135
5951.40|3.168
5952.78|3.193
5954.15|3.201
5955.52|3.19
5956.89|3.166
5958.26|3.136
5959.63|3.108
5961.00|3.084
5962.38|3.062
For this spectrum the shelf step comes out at -0.06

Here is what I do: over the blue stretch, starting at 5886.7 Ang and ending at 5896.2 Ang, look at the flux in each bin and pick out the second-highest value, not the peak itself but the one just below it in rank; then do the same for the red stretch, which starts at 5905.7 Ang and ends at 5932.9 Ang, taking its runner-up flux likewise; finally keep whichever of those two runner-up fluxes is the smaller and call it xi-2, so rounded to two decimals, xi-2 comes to 3.15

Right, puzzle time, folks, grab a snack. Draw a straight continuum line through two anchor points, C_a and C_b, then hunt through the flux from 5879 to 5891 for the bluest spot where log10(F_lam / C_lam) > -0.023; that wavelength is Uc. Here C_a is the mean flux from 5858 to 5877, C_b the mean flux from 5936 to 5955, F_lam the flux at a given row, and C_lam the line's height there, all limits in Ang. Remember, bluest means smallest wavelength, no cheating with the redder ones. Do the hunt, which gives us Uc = 5879.22 Ang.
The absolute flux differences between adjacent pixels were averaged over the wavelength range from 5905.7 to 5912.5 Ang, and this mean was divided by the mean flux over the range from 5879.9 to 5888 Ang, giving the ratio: 0.006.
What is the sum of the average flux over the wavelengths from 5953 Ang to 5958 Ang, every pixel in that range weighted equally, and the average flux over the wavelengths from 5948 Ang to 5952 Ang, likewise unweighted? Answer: 6.32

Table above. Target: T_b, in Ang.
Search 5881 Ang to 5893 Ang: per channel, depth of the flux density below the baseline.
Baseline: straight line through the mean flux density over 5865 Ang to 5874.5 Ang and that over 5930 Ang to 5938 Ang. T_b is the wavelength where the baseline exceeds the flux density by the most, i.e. 5892.77 Ang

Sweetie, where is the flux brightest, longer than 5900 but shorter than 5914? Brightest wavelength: 5906.35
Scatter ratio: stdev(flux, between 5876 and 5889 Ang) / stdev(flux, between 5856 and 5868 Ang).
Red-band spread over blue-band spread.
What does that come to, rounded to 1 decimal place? 4.3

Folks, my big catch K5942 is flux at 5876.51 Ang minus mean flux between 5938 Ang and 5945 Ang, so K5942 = 0.3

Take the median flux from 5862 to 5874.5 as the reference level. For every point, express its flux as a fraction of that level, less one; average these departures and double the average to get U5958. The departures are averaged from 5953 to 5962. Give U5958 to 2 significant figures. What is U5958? -0.10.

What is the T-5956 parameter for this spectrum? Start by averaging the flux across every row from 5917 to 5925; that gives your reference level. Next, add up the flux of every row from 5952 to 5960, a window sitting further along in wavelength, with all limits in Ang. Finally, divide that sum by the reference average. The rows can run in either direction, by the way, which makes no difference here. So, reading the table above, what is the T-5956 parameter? 6.4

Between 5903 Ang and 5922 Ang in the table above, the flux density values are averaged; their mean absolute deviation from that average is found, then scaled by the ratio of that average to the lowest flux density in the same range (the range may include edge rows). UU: 0.10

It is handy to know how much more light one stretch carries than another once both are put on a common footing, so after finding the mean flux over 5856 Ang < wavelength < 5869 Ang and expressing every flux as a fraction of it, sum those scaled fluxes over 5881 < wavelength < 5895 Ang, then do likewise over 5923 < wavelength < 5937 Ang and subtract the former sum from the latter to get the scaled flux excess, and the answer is -0.5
